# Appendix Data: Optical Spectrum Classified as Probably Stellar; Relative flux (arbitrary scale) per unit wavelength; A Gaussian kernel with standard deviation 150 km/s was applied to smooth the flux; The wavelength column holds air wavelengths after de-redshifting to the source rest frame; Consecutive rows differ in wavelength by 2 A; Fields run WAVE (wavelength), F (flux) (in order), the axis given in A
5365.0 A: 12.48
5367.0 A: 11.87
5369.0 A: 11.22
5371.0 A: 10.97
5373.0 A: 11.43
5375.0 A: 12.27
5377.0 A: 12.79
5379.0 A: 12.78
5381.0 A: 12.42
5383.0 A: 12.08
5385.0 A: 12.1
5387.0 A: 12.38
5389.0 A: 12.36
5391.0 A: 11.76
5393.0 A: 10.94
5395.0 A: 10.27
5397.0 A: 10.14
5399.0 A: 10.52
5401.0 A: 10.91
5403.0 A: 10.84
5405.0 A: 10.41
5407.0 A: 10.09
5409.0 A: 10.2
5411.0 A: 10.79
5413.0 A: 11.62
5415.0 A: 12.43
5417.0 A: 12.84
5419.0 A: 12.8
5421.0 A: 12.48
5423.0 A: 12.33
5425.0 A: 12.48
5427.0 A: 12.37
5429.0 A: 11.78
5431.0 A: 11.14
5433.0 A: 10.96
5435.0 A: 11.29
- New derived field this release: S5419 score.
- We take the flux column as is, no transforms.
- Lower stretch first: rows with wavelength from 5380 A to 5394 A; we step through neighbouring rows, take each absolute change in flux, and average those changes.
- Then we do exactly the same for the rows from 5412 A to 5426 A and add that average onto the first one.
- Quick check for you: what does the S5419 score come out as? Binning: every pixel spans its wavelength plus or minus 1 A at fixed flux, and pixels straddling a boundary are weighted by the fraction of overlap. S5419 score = 0.660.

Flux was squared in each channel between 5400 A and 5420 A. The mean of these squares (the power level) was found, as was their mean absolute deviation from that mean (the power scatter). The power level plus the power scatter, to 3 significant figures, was 149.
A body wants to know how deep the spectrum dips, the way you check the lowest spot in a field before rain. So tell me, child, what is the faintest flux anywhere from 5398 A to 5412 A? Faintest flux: 10.09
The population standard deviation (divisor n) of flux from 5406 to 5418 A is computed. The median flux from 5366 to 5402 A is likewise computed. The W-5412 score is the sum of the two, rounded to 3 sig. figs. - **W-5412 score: 12.9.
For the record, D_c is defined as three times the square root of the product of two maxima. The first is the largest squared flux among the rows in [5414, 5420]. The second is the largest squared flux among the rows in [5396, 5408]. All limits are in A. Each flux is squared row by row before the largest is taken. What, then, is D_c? 420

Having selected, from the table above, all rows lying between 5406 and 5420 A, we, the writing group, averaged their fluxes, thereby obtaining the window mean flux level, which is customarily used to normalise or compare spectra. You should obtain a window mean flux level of 11.5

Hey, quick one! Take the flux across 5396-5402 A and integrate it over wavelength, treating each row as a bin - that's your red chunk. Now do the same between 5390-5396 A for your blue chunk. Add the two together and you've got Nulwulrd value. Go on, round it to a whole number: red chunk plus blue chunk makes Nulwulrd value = 129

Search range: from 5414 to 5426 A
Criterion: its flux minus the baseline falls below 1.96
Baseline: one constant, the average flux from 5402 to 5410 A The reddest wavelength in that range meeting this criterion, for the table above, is 5423.0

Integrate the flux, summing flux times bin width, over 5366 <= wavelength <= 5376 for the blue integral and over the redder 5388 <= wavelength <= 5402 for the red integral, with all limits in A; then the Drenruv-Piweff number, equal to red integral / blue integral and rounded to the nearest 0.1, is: 1.3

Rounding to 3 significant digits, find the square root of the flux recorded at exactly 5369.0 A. 3.35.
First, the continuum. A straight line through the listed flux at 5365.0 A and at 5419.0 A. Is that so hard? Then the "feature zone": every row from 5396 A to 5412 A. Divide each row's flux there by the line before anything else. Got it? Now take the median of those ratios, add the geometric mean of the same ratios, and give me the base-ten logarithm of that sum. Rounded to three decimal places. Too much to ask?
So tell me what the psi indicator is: 0.217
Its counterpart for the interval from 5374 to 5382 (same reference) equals 0.302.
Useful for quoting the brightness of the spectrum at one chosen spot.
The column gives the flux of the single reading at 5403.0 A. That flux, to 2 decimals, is 10.84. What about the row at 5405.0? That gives 10.41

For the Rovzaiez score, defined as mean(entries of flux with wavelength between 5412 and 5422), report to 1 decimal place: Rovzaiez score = 12.4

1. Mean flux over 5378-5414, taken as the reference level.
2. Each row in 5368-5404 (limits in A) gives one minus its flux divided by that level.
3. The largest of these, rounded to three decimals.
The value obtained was 0.099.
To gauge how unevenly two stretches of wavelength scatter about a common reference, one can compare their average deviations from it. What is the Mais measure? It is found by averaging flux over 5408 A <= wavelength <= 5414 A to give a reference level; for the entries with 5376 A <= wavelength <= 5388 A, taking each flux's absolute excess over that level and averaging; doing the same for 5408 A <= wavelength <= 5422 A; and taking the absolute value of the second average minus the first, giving 0.33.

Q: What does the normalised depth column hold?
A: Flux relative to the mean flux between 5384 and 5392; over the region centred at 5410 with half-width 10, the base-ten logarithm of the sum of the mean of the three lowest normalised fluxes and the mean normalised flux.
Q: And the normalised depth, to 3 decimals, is 0.248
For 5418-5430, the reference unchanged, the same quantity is 0.305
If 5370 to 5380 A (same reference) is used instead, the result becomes 0.288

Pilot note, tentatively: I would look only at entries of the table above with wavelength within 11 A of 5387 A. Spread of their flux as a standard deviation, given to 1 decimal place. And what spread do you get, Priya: 0.9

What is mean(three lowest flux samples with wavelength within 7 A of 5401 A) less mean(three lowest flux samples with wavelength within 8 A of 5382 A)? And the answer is -2.0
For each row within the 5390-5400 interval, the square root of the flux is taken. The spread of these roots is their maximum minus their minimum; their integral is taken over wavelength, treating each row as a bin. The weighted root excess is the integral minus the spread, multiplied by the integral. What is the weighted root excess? 1064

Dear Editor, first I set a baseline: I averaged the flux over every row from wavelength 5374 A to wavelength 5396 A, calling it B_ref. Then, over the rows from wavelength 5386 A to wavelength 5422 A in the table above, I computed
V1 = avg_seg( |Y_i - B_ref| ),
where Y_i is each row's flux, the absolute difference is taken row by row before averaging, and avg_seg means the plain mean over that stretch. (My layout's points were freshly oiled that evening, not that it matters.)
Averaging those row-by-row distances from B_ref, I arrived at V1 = 1.05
